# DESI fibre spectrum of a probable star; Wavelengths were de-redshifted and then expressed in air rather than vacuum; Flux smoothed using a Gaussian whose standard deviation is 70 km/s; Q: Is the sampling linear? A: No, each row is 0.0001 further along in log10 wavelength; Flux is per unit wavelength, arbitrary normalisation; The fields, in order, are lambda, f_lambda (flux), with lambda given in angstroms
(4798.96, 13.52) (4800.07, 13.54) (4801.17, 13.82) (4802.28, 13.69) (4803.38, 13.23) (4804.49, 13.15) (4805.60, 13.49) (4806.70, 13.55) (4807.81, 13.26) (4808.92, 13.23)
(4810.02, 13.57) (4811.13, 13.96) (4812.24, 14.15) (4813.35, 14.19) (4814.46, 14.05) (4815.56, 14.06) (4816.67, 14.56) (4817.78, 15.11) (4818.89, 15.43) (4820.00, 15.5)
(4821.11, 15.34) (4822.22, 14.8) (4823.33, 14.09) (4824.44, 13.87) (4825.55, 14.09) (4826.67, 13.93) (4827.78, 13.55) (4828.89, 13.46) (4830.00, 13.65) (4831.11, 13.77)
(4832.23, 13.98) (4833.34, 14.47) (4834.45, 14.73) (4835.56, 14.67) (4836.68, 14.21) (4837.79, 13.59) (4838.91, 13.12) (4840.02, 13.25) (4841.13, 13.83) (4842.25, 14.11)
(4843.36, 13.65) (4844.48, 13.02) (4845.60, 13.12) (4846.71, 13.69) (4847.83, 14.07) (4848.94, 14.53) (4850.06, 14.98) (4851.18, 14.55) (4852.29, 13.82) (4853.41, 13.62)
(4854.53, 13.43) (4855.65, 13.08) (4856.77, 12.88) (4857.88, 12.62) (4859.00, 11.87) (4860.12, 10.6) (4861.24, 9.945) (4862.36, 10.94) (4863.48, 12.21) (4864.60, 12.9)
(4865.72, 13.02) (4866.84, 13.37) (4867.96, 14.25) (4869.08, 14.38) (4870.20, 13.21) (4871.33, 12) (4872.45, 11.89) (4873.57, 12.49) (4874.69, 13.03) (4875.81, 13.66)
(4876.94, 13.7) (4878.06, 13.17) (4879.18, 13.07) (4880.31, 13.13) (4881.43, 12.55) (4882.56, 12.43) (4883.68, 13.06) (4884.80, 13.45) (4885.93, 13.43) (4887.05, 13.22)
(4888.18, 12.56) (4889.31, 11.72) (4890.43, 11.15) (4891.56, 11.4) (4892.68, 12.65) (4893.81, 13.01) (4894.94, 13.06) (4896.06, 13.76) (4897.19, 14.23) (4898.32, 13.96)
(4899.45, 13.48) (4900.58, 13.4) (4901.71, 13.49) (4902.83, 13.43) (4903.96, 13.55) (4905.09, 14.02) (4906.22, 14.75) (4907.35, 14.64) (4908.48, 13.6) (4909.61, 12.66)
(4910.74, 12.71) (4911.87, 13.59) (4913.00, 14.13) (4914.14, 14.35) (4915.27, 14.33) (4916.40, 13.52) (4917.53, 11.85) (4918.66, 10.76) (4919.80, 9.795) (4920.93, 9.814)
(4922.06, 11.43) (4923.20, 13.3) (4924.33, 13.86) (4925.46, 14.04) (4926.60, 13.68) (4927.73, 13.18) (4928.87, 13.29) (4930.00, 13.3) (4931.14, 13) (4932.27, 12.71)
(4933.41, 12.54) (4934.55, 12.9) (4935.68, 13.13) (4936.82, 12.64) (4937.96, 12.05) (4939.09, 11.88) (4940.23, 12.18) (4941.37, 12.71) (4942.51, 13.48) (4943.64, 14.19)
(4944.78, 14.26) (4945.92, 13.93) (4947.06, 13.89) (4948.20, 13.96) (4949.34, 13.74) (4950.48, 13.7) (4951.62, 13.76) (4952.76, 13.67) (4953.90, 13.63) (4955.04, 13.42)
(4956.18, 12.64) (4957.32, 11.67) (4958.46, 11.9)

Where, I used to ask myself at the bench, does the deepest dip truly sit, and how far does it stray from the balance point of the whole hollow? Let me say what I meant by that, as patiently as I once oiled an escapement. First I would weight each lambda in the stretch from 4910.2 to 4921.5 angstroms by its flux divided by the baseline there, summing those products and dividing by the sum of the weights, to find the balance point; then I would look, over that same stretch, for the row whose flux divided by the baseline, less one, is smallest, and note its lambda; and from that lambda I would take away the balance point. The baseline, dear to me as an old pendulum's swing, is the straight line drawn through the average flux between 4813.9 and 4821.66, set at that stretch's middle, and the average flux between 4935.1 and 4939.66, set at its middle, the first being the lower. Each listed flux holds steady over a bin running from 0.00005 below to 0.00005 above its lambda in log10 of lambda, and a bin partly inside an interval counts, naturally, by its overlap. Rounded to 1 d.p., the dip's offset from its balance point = 4.3 angstroms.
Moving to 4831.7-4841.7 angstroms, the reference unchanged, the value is 2.3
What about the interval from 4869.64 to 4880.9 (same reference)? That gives -2.9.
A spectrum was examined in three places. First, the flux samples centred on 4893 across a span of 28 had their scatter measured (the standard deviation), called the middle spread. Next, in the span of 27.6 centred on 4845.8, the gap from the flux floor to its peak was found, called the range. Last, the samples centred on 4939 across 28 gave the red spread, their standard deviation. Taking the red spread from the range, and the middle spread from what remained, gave 1.6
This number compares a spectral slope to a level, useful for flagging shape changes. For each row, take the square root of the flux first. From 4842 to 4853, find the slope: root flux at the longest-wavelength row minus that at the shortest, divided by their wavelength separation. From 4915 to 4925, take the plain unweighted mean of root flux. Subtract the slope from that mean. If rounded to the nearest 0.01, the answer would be 3.47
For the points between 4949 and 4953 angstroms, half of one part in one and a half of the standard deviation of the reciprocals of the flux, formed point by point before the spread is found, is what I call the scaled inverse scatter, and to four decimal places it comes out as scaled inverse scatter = 0.0001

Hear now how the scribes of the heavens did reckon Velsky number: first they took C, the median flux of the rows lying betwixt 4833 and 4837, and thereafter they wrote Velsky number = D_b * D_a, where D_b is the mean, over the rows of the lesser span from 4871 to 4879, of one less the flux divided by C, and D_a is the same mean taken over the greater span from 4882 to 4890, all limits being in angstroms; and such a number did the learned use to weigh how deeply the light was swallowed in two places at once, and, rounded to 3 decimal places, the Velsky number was 0.014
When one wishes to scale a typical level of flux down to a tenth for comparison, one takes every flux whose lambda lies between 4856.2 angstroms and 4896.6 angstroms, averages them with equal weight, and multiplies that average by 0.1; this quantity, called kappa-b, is 1.27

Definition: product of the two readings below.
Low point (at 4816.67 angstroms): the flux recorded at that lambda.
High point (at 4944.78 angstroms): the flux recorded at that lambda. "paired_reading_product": 208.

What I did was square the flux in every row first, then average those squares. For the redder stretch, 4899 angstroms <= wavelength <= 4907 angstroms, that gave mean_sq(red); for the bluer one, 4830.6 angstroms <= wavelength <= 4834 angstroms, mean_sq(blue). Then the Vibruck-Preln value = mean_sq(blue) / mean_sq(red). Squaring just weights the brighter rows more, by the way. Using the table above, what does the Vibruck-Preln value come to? 1.05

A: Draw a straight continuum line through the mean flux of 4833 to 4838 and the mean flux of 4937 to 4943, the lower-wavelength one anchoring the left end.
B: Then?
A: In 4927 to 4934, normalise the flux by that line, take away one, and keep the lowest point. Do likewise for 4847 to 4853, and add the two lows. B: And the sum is -0.02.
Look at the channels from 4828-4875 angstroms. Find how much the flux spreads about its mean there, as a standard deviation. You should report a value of 1.1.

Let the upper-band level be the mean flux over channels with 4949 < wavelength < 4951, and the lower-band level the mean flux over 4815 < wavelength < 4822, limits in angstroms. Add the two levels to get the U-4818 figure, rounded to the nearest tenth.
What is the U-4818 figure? 28.7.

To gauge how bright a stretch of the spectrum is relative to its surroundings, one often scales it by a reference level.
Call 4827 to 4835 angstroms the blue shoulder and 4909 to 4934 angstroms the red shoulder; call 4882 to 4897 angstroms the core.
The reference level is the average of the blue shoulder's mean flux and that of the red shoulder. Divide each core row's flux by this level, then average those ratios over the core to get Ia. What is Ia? 0.95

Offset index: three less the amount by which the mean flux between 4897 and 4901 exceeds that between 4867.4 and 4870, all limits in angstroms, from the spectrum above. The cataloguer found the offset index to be 3.5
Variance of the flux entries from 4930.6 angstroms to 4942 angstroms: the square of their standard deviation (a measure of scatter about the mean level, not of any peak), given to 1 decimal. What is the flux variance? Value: 0.2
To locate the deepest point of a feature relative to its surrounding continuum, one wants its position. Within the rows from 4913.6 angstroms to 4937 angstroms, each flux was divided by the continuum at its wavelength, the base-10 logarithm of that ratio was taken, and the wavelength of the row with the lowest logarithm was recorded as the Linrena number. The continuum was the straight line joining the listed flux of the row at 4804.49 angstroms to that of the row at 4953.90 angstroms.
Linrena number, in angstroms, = 4919.80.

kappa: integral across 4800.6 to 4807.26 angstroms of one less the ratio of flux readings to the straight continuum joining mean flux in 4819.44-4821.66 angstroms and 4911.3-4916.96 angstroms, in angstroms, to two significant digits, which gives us 0.93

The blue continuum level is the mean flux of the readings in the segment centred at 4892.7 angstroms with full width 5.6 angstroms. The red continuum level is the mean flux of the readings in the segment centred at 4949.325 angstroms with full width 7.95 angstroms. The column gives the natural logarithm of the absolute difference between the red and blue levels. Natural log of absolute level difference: 0.4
